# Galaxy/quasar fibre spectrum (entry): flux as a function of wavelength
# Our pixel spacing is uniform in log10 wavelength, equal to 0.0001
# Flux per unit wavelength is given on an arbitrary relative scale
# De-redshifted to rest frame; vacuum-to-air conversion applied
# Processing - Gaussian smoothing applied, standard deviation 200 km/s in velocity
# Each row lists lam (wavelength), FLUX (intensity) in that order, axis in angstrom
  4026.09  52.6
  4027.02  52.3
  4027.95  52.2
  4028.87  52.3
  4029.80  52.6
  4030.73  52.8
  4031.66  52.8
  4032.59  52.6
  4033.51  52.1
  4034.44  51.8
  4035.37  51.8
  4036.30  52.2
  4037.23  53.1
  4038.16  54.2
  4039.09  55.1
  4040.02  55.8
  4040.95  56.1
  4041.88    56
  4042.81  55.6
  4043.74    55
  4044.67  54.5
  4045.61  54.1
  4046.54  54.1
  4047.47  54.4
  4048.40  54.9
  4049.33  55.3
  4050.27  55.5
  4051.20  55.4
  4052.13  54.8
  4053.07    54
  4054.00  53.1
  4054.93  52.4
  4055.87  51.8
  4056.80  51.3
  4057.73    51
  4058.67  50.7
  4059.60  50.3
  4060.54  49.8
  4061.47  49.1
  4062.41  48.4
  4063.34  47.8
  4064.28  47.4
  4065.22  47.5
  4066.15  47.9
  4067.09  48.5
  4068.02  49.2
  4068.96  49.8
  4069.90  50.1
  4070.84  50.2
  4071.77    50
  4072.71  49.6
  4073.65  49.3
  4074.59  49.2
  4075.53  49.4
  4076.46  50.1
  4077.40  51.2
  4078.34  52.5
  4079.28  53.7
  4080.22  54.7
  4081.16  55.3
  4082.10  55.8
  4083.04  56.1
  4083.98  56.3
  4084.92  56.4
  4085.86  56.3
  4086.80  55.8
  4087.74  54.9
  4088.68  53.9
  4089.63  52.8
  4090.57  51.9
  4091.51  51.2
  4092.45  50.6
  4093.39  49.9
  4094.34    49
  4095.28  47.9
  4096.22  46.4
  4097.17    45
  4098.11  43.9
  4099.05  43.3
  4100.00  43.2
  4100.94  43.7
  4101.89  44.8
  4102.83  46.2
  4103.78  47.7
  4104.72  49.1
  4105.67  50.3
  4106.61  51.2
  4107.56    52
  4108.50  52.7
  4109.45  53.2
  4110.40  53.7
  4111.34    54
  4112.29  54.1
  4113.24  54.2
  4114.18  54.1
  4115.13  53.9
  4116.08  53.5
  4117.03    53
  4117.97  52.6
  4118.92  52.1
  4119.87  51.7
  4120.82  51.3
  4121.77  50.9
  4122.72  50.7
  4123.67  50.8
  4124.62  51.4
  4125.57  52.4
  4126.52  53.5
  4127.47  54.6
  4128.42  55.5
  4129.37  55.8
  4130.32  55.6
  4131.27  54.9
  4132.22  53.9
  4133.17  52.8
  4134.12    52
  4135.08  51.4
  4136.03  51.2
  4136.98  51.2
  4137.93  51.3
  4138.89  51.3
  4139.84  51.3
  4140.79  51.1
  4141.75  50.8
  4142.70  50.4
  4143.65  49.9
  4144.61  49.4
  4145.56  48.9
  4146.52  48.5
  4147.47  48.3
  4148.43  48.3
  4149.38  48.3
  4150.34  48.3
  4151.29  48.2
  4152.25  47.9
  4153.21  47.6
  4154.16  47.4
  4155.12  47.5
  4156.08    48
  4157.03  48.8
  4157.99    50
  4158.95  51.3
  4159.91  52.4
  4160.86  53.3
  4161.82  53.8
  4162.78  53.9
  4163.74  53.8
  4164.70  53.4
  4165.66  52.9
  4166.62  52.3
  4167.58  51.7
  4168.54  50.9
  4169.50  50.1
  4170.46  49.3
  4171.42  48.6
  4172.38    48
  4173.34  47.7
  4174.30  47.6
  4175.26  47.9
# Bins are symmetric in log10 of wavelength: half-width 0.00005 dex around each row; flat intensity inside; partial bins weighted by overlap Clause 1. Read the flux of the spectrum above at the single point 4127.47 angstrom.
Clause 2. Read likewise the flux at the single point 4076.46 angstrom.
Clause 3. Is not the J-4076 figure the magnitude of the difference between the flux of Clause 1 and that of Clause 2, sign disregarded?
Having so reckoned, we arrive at 4.5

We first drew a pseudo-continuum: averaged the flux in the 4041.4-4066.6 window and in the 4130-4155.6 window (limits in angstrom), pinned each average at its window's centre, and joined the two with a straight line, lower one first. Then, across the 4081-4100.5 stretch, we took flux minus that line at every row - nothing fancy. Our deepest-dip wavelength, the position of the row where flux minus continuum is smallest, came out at 4100.00 angstrom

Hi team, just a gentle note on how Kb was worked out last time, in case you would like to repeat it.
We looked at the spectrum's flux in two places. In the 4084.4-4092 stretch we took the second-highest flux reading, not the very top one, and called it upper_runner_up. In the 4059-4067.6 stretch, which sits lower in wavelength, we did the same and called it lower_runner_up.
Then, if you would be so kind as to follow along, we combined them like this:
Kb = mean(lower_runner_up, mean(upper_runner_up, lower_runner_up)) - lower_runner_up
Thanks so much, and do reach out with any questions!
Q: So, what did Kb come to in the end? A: 1.6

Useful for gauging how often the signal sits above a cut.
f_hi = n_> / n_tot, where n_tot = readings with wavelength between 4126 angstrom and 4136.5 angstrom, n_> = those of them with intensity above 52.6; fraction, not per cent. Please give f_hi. 0.7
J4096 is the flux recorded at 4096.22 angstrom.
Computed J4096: 46.4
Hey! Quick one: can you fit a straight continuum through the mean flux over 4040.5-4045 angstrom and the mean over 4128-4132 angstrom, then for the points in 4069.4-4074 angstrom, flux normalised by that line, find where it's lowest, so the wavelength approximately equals 4073.65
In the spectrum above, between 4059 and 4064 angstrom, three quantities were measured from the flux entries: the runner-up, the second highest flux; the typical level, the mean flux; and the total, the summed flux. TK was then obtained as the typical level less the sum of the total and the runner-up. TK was -246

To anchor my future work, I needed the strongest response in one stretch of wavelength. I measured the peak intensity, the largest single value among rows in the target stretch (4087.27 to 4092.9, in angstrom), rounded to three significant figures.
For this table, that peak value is 54.9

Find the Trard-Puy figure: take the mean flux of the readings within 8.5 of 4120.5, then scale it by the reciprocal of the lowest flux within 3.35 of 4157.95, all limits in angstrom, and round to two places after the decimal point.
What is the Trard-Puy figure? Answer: 1.11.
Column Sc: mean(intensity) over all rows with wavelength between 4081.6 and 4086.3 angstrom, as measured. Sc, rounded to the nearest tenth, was 56.2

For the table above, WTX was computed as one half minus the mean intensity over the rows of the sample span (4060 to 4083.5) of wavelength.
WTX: -50.0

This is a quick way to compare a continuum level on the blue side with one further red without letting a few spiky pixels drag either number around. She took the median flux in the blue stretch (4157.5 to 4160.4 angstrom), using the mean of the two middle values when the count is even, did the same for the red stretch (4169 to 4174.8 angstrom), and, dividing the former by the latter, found 1.06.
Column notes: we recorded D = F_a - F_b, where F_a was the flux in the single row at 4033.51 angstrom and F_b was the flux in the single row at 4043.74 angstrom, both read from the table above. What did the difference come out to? -2.9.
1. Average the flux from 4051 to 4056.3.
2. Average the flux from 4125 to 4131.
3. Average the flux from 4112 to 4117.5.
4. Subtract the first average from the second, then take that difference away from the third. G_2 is 53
